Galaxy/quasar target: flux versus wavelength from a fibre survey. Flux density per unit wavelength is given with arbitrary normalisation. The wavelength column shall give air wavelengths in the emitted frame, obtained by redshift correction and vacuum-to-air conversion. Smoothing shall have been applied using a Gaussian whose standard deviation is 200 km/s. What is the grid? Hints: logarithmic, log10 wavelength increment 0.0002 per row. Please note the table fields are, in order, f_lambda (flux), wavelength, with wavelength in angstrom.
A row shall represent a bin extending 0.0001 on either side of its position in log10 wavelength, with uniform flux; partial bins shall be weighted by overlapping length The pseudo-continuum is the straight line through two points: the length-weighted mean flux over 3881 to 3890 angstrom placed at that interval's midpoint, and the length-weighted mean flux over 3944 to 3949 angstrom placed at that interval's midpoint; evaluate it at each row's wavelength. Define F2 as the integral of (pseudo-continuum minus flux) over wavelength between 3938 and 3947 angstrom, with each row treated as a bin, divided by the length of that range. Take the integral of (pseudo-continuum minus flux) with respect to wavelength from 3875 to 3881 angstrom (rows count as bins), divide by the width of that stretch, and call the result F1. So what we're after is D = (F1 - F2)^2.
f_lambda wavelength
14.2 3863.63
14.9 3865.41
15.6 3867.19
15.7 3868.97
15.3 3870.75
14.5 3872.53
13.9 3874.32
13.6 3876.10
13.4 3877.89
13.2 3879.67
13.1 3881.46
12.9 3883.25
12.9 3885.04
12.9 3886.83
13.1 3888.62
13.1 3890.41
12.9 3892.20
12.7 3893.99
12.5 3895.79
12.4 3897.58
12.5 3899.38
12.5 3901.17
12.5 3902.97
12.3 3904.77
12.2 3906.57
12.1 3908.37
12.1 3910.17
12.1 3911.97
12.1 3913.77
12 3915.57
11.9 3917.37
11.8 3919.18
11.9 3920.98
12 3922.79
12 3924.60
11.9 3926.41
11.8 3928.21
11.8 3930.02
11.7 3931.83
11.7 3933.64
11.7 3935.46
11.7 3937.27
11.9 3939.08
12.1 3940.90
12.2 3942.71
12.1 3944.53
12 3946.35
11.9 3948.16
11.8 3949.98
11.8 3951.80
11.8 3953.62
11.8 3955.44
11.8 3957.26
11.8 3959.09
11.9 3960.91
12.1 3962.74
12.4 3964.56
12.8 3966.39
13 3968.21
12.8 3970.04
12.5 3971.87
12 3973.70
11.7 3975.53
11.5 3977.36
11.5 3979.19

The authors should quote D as 0.10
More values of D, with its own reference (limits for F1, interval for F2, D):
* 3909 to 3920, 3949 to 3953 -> 0.14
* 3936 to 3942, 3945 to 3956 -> 0.02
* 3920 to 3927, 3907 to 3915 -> 0.00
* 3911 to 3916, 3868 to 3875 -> 4.60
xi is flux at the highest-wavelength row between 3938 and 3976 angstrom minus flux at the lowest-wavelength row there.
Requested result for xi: -0.2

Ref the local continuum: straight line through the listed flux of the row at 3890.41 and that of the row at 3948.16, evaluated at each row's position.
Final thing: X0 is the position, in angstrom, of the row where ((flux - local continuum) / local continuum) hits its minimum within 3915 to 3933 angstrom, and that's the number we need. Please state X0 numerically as 3919.18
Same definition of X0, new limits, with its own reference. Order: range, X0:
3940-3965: 3949.98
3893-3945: 3919.18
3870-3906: 3897.58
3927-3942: 3931.83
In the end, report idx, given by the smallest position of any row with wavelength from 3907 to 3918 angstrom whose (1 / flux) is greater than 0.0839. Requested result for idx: 3917.37 angstrom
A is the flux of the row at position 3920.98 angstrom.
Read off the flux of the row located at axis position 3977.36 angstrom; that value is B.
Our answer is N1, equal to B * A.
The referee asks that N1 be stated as 137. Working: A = 11.9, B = 11.5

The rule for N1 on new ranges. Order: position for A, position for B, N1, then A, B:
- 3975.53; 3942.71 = 143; 11.7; 12.2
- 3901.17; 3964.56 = 155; 12.5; 12.4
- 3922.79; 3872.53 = 174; 12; 14.5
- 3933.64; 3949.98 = 138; 11.7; 11.8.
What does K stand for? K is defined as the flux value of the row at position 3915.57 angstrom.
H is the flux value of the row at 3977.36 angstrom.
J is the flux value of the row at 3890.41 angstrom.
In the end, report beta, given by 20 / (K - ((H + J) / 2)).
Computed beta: -67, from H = 11.5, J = 13.1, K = 12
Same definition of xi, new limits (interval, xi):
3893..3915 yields -0.6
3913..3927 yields -0.2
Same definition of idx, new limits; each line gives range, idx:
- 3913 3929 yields 3917.37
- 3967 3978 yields 3975.53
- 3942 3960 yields 3948.16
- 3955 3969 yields 3955.44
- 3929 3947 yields 3930.02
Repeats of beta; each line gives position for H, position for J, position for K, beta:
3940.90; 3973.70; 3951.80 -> -80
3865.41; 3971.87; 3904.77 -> -14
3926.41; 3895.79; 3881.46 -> 22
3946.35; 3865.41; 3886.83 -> -36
